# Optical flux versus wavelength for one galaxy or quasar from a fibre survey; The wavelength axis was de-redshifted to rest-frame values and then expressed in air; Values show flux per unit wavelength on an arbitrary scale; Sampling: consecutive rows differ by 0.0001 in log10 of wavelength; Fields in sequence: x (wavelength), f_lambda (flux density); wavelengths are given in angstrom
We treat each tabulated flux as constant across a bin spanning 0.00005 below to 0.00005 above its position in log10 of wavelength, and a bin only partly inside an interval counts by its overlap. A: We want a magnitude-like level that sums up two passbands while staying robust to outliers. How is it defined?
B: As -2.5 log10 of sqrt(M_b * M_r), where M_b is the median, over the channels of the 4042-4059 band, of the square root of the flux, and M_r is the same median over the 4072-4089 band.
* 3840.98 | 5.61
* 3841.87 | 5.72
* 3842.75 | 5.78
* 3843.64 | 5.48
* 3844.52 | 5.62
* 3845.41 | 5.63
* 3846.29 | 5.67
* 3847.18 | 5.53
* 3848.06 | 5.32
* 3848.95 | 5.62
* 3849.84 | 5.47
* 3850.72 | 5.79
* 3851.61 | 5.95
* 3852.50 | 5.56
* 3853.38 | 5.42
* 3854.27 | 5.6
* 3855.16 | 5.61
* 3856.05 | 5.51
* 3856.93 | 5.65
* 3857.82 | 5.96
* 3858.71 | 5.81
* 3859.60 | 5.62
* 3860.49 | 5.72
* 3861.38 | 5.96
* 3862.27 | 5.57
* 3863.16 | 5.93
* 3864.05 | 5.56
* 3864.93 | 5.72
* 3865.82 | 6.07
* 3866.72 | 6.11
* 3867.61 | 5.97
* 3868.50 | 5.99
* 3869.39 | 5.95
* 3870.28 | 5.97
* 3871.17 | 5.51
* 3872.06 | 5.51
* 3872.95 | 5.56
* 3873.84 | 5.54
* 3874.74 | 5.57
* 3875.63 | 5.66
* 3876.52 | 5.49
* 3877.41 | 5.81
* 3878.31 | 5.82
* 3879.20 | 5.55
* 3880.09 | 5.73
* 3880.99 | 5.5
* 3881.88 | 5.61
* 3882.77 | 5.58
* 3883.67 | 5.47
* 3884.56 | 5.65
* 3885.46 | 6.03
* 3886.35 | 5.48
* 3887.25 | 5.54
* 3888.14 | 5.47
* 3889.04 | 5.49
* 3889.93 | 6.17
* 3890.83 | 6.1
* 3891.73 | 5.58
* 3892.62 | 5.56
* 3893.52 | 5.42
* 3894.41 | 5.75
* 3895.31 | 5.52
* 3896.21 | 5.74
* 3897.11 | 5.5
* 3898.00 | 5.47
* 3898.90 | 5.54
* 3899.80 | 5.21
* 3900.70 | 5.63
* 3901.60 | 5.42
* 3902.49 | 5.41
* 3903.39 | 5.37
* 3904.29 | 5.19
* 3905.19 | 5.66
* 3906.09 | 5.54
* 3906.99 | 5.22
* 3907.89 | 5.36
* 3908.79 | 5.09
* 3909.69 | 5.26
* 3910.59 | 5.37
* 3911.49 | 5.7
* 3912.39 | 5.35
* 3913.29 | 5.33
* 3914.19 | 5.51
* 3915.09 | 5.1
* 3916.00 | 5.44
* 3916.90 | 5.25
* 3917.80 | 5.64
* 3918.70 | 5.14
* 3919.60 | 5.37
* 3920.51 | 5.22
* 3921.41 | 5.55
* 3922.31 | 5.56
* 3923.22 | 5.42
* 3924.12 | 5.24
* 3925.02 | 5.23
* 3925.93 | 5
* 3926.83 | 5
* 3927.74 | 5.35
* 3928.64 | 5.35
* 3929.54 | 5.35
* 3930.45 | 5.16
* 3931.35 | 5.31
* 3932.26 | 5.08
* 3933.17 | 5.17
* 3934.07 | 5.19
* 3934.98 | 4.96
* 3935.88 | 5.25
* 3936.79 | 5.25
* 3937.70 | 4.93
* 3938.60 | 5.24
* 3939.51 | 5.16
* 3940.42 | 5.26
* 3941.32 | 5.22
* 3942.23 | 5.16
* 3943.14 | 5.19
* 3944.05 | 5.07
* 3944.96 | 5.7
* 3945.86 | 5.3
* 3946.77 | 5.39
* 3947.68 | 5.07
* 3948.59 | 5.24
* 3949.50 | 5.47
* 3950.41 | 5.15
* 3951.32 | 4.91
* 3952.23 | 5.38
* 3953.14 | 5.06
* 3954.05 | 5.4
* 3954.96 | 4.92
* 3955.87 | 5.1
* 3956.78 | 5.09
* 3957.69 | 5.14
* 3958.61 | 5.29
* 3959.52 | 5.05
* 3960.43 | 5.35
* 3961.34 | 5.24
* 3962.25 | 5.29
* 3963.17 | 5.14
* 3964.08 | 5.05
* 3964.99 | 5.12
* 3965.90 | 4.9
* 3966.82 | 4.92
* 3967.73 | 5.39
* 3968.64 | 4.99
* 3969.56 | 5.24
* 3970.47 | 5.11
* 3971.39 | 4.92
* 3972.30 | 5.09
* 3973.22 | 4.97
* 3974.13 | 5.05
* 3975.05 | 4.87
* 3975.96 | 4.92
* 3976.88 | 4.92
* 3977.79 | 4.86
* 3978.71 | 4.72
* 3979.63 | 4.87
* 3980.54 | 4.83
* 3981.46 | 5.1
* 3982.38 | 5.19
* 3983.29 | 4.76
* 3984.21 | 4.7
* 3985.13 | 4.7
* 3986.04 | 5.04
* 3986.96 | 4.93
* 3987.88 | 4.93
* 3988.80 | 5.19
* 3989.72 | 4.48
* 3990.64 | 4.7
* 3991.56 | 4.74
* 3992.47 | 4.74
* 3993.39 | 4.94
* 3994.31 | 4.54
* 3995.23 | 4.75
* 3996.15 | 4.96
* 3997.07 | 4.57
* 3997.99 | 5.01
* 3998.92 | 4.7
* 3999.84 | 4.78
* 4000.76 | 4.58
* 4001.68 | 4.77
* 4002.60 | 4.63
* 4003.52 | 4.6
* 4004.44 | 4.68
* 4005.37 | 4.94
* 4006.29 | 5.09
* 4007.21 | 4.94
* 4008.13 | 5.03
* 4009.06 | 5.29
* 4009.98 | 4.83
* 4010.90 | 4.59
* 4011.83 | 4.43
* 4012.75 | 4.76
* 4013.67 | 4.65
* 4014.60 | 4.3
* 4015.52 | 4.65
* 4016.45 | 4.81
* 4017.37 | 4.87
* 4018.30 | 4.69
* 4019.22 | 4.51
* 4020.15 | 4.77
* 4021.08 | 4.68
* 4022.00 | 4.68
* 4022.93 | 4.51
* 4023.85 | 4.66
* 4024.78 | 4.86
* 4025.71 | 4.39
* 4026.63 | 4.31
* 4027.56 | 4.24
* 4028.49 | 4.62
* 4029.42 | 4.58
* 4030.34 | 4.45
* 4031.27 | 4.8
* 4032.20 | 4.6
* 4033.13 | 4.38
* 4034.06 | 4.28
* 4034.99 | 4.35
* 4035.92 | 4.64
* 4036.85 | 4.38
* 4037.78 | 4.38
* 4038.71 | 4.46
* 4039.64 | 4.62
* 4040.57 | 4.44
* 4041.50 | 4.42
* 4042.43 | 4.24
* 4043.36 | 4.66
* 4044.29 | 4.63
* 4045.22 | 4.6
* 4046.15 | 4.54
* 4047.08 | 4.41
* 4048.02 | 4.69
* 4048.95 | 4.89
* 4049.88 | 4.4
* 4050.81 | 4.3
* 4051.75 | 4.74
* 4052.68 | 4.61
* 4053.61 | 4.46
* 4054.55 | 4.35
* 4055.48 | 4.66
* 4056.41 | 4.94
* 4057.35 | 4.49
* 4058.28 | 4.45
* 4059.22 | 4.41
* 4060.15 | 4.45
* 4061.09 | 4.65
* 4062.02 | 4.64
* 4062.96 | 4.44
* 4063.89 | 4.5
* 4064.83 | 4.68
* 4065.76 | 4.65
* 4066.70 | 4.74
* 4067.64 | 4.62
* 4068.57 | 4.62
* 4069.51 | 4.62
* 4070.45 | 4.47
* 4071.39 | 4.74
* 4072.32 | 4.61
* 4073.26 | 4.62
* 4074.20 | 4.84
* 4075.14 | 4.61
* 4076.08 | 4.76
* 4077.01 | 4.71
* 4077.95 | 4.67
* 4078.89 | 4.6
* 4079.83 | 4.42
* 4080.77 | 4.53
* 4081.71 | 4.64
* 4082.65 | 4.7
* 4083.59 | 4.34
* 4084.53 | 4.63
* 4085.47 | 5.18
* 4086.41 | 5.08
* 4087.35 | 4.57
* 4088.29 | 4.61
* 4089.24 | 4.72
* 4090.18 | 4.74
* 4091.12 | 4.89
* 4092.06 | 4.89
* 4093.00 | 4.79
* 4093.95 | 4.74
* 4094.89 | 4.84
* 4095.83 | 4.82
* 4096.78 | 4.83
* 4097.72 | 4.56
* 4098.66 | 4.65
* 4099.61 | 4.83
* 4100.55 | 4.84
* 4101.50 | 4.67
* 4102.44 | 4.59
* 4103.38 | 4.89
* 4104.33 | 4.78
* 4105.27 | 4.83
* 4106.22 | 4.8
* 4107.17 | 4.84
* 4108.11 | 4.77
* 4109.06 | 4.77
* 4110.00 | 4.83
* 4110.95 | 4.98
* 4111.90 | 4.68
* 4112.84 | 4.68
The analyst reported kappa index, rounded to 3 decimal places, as -0.828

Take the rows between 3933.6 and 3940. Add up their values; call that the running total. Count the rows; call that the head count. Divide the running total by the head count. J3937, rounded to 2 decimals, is 5.14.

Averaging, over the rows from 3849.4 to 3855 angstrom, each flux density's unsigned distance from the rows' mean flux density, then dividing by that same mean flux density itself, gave 0.028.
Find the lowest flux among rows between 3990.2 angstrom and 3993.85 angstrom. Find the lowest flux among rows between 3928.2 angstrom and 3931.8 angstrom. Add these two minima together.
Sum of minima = 9.9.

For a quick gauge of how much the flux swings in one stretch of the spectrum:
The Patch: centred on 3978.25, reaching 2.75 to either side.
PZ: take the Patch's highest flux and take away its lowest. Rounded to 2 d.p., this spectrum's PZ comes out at 0.20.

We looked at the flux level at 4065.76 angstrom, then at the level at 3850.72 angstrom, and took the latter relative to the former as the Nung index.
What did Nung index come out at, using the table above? 1.25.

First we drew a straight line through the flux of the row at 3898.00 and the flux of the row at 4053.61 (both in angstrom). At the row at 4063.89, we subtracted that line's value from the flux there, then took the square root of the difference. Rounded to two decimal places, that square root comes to 0.33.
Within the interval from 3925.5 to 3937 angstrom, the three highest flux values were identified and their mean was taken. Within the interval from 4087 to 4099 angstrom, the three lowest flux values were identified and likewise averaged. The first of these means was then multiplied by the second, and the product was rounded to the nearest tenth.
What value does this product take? 24.5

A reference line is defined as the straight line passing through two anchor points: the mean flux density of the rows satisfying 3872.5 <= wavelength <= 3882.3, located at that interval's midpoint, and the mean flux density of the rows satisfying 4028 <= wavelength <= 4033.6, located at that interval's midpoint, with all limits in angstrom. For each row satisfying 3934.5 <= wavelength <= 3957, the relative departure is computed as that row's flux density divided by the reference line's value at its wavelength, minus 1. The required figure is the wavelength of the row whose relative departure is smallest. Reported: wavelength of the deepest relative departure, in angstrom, 3937.70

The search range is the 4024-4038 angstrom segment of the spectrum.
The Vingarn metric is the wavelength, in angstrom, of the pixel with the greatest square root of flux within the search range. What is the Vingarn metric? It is 4024.78 angstrom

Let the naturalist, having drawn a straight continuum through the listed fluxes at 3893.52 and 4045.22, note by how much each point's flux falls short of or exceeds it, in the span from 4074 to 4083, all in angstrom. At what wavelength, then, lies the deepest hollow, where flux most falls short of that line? 4079.83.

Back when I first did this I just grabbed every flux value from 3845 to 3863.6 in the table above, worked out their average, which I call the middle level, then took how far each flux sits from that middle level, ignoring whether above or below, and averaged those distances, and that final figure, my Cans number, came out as 0.142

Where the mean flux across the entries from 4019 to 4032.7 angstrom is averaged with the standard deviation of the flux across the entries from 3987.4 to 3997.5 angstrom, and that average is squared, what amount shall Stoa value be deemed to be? 5.7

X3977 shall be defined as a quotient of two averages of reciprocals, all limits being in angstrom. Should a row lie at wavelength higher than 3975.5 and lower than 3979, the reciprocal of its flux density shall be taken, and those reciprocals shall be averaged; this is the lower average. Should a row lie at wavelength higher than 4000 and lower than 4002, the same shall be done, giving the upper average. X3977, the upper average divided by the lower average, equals 1.04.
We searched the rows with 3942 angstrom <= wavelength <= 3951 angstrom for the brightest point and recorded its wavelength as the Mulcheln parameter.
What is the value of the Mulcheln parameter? 3944.96 angstrom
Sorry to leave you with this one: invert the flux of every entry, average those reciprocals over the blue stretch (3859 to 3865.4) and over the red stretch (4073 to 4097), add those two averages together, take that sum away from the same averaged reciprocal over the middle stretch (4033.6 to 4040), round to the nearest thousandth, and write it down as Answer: -0.162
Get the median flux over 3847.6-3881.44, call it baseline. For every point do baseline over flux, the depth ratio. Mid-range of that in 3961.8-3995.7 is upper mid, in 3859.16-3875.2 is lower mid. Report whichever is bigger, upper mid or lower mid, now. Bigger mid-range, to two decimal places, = 1.15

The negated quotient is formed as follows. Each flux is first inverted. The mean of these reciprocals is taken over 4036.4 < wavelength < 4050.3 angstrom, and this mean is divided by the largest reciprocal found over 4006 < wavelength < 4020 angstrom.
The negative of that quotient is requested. -0.95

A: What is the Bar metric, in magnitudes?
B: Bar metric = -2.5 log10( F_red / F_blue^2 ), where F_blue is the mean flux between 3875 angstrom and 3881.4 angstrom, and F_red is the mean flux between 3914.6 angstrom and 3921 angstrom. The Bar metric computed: 1.95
